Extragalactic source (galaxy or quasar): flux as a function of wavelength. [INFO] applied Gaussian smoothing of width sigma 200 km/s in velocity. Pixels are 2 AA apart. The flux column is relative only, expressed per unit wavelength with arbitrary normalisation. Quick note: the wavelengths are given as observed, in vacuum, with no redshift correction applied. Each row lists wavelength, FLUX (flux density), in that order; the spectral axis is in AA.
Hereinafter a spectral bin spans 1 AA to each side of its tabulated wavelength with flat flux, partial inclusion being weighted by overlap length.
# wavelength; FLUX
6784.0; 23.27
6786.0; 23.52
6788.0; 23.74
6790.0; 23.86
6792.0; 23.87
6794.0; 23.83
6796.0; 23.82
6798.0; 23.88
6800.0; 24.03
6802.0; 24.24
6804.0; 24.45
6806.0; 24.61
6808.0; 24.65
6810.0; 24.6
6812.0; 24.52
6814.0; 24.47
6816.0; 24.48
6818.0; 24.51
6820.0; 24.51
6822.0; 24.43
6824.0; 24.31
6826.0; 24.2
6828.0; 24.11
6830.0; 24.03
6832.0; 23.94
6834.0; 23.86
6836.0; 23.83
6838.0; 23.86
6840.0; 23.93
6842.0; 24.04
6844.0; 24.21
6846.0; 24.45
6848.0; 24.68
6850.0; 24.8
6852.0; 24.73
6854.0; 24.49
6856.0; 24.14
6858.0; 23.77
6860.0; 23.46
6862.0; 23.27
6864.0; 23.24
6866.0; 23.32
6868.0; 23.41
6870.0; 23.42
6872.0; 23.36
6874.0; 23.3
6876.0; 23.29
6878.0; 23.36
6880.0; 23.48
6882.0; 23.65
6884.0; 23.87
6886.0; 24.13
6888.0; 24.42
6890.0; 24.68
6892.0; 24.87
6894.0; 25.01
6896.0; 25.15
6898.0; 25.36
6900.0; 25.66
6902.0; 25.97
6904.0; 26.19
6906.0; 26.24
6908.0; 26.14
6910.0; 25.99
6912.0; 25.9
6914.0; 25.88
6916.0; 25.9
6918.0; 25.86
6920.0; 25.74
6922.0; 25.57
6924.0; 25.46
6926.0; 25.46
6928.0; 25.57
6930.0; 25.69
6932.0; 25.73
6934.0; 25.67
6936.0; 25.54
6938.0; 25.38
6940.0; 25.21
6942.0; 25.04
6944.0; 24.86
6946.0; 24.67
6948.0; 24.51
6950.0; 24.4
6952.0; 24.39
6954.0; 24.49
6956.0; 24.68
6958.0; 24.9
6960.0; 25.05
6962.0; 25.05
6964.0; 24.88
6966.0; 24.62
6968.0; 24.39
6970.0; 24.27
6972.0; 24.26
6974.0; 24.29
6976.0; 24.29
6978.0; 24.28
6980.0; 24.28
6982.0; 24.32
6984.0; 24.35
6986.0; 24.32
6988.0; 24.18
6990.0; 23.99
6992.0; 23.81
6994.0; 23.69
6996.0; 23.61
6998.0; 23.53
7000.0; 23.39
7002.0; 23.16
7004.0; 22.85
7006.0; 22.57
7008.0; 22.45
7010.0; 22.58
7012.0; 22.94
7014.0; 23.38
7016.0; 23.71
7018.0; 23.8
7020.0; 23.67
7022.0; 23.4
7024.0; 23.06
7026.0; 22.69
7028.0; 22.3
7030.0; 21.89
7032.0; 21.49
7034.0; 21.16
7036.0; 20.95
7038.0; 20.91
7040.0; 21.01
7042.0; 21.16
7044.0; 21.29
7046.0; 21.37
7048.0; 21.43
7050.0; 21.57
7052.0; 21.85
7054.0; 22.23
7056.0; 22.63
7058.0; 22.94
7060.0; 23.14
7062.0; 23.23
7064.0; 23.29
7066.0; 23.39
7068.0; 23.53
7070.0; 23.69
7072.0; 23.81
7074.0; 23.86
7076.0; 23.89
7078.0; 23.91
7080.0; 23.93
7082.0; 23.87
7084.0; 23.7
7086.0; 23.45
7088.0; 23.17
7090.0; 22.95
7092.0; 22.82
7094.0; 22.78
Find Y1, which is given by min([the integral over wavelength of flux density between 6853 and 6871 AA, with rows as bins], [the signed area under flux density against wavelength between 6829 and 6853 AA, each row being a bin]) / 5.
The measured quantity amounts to 85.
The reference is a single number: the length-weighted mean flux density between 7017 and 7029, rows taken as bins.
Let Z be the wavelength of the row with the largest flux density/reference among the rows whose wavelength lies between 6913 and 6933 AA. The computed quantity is 6916.0 AA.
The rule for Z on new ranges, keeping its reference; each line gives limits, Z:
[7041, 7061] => 7060.0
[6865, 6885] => 6884.0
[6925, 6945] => 6932.0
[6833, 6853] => 6850.0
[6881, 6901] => 6900.0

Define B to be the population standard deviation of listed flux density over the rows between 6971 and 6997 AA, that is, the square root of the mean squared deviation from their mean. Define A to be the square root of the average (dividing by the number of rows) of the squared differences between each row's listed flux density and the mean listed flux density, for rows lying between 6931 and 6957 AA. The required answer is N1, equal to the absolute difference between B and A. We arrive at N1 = 0.22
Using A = 0.5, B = 0.25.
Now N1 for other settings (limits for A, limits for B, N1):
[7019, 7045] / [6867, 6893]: 0.42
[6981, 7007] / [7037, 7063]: 0.25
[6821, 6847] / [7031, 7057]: 0.28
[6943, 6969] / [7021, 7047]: 0.58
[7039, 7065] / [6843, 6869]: 0.24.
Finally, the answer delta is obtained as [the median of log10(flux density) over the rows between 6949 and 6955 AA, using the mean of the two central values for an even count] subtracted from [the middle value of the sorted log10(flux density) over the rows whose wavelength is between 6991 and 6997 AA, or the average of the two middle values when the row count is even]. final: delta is -0.013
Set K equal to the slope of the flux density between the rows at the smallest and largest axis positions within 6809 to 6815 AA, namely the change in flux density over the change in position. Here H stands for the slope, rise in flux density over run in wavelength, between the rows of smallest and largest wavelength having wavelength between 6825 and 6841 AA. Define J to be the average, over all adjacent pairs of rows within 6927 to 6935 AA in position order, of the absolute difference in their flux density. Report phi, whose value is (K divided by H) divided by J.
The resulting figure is 23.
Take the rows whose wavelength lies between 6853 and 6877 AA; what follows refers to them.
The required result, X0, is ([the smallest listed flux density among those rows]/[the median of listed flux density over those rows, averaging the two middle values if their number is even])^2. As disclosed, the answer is 0.99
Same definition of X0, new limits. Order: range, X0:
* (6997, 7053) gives 0.86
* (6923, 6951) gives 0.92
